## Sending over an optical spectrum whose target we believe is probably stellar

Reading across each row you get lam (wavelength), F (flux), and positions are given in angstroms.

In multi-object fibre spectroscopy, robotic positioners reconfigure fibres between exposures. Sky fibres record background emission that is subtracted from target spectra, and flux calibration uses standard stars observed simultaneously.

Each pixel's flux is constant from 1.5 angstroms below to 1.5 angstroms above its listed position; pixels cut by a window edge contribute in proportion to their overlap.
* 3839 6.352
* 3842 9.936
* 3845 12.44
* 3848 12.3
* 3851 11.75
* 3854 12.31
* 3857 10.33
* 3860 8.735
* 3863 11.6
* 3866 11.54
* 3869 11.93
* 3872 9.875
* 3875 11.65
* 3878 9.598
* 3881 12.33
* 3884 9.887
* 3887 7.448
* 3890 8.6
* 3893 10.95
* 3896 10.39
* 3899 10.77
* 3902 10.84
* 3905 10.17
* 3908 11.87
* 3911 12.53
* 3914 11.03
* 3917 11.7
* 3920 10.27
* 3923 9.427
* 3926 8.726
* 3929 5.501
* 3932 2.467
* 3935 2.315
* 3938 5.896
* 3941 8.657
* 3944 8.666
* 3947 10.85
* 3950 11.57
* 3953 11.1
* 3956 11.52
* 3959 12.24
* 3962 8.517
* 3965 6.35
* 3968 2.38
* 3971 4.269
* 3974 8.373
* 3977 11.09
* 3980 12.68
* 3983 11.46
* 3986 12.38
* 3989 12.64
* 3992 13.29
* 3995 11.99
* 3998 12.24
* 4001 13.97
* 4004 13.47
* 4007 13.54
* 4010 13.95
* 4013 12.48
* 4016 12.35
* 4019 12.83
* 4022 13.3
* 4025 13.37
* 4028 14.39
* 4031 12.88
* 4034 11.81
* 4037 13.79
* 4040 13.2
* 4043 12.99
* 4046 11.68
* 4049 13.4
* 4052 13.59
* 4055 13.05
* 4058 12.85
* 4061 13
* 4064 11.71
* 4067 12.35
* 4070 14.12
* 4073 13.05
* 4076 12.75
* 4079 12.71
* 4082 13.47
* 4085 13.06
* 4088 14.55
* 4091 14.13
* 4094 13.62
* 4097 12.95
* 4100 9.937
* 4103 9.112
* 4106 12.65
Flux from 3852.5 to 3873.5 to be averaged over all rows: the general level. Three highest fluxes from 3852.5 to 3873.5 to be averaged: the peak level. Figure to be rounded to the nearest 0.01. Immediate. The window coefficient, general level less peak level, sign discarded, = 1.04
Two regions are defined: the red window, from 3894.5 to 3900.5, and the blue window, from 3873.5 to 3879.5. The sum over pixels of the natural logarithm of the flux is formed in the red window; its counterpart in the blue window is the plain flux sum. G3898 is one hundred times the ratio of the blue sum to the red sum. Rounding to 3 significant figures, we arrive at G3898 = 450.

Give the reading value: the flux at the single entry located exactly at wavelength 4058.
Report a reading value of 12.85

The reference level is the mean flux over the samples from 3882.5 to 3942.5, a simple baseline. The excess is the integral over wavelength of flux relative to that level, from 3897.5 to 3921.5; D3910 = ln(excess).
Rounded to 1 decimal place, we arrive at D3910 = 4.0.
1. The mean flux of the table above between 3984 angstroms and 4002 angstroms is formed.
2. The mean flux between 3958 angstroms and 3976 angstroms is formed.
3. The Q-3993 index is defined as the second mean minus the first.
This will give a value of -5.7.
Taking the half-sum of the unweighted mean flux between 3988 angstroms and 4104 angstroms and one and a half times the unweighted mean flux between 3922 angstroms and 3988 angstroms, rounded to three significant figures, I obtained 12.8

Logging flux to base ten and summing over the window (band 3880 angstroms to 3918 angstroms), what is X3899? 13.3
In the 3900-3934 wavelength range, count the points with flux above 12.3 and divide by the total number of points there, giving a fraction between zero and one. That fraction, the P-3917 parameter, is 0.09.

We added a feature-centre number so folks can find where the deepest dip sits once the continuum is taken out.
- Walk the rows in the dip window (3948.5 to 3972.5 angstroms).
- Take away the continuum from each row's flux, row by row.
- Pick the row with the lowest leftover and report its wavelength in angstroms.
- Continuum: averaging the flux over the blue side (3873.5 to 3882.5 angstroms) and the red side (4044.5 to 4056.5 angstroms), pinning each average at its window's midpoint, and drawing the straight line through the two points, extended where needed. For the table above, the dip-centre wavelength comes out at 3968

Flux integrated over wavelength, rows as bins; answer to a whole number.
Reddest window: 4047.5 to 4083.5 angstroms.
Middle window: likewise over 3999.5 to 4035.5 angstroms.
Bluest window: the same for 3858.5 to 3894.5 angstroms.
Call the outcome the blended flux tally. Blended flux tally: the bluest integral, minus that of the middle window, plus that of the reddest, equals 366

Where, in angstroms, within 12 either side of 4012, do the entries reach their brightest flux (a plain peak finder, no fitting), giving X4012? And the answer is 4001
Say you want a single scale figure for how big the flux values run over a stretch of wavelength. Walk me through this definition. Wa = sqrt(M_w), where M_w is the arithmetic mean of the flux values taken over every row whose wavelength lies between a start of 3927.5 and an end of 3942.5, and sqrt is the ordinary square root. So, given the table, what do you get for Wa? 2.23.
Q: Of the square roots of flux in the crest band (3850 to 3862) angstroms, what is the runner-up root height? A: 3.43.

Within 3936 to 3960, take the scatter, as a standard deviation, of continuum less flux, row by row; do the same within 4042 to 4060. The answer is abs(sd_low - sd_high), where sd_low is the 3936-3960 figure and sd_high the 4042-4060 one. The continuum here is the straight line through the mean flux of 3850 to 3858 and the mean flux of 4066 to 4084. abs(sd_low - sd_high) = 1.4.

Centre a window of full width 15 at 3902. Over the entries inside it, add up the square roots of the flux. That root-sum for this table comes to 16.4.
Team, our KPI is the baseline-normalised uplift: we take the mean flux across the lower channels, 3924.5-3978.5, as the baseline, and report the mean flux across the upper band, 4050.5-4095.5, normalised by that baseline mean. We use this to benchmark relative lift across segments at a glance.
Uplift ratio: 1.7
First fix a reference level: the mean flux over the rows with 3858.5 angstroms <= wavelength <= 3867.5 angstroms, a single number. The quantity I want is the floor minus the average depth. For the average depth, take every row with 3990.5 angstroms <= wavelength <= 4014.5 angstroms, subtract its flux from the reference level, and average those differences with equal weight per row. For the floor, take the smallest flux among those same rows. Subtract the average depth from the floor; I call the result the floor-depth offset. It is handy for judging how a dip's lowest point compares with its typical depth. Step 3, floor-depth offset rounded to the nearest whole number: 14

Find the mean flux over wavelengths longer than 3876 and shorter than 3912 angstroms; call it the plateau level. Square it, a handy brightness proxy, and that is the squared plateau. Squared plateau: 109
